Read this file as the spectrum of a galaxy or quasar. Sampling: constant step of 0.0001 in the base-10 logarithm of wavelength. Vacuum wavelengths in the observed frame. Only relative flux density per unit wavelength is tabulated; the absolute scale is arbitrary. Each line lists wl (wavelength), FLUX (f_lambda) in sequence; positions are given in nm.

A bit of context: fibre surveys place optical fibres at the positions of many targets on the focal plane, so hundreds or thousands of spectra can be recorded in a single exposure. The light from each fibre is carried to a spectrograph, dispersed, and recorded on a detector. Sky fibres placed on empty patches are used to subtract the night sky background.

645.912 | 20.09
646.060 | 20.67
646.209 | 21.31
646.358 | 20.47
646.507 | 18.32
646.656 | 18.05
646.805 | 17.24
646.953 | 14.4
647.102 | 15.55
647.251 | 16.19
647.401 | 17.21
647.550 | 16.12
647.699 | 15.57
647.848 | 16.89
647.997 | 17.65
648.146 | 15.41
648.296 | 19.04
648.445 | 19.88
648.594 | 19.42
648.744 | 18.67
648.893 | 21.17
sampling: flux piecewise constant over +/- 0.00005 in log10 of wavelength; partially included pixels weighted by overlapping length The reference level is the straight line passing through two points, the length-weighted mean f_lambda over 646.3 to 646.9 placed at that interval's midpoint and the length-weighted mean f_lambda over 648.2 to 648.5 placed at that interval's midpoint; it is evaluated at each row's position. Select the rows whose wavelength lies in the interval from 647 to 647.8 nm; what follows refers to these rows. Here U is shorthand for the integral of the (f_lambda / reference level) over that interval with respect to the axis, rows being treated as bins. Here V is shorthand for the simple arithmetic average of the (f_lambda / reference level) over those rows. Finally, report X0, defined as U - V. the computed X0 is -0.17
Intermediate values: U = 0.69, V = 0.863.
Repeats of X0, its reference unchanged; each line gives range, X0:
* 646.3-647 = -0.29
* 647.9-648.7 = -0.19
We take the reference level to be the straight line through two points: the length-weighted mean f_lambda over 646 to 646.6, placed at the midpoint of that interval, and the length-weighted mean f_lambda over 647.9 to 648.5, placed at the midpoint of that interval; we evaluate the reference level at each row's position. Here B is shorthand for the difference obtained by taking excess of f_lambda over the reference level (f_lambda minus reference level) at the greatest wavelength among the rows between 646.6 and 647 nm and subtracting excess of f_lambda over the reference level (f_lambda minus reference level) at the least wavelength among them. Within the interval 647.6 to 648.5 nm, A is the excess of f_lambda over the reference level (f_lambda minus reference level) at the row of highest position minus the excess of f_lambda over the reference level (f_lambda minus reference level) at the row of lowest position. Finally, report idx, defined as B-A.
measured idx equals -8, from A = 5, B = -3.3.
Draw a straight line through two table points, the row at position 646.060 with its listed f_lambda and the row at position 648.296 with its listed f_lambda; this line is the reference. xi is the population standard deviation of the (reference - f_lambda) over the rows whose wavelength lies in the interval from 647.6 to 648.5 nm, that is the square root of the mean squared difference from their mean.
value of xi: 1.8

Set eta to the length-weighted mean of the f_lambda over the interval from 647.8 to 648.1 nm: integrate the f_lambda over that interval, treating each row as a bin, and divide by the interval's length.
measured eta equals 17.2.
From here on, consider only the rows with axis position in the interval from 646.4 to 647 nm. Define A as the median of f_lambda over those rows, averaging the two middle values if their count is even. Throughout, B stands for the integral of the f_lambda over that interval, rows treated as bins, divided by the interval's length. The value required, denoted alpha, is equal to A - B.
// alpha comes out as 0.32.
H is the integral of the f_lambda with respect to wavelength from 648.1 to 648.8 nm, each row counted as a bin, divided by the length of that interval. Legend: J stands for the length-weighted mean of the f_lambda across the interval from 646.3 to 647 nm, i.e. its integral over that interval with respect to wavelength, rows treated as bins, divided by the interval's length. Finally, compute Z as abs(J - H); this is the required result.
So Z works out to 0.81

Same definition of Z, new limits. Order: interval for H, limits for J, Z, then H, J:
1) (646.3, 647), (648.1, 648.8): 0.81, 17.8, 18.6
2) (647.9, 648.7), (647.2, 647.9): 1.87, 18.2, 16.4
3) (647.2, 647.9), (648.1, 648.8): 2.21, 16.4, 18.6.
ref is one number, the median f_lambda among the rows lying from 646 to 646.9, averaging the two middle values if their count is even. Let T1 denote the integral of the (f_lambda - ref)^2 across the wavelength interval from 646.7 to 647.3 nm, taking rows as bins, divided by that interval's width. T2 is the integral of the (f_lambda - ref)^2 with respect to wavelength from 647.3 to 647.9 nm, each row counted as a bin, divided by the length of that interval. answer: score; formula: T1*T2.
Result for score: 122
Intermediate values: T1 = 13.2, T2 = 9.2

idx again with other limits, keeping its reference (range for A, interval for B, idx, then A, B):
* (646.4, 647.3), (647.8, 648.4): 4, -1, 2.7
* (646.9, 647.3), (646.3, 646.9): -5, 2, -2.7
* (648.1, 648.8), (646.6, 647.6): -5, 4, -0.9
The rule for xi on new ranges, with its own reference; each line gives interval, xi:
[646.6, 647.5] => 1.2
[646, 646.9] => 1.4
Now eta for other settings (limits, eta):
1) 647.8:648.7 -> 18.1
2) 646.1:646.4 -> 20.9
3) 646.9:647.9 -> 16.0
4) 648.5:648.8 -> 19.1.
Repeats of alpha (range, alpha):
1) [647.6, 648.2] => -0.19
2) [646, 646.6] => 0.48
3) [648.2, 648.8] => 0.12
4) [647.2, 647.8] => -0.13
